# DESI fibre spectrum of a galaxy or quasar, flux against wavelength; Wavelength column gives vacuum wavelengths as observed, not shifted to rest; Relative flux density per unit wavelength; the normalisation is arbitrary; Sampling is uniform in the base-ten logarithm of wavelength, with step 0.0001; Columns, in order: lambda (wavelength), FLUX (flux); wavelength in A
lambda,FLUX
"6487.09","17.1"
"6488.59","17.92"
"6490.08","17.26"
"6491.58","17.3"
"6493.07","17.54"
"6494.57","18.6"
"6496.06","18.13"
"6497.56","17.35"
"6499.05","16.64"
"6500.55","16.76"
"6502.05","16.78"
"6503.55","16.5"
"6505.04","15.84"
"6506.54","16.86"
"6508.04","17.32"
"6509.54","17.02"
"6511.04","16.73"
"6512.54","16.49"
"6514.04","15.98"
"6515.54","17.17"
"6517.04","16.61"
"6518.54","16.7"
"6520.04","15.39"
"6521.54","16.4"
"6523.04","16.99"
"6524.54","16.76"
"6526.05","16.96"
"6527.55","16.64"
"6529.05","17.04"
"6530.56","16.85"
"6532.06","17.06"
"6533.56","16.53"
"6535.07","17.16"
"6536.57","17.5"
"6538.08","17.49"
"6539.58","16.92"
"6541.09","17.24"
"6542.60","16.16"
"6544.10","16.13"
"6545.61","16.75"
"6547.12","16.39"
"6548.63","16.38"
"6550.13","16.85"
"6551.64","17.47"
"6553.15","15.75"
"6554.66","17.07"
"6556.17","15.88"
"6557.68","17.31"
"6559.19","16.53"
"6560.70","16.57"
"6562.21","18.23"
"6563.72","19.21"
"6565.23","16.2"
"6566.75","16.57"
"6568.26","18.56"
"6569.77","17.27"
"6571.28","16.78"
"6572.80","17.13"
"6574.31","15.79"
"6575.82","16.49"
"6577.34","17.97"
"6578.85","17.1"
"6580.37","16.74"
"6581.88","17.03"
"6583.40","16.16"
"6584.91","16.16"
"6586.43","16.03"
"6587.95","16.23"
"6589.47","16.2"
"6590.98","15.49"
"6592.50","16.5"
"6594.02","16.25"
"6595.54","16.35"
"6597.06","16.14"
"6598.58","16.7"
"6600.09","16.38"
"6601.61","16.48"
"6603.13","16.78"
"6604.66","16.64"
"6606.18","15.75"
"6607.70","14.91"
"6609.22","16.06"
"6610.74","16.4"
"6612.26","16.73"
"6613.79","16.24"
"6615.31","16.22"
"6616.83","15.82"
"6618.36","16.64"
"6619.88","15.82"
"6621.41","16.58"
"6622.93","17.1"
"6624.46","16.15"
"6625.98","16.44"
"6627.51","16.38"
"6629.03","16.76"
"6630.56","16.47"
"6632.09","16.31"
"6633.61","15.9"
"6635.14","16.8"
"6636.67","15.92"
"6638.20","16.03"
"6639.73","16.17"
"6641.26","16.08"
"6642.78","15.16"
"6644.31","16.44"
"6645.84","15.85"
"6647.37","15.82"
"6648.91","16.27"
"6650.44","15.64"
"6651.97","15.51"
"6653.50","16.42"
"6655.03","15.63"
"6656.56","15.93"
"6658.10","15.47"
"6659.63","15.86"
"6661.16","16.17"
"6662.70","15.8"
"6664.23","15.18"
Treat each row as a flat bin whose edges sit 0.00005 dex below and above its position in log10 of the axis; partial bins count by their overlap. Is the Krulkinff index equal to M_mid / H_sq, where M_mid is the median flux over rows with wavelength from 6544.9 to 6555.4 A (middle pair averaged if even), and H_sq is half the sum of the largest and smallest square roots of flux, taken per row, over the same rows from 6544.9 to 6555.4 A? 4.11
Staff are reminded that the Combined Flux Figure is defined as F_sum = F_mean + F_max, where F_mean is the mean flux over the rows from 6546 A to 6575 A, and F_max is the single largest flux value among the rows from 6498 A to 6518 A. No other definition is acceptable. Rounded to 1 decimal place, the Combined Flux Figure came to 34.3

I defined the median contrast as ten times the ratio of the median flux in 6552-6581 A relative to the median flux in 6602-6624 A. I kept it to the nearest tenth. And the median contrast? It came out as 10.3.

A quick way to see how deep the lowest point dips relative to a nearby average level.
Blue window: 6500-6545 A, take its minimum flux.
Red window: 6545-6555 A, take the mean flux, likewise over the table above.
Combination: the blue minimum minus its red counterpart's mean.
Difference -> -1.3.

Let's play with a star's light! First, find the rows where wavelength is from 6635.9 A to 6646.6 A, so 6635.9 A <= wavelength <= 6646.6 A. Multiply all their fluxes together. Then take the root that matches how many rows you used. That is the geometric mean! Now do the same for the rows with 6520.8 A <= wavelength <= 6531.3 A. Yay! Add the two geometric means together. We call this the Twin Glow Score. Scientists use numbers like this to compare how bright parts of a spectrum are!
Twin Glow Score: 32.75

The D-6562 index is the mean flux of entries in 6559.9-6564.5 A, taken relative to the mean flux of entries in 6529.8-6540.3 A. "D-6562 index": 1.05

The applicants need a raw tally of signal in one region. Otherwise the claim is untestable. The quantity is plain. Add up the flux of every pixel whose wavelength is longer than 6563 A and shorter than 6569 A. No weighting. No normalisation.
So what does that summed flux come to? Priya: 70.5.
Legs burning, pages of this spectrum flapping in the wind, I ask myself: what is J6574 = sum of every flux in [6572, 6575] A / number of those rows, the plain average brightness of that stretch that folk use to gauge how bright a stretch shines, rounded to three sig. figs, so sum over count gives 16.5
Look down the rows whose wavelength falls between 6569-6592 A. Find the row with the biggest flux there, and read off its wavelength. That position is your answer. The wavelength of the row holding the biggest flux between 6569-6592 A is 6577.34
